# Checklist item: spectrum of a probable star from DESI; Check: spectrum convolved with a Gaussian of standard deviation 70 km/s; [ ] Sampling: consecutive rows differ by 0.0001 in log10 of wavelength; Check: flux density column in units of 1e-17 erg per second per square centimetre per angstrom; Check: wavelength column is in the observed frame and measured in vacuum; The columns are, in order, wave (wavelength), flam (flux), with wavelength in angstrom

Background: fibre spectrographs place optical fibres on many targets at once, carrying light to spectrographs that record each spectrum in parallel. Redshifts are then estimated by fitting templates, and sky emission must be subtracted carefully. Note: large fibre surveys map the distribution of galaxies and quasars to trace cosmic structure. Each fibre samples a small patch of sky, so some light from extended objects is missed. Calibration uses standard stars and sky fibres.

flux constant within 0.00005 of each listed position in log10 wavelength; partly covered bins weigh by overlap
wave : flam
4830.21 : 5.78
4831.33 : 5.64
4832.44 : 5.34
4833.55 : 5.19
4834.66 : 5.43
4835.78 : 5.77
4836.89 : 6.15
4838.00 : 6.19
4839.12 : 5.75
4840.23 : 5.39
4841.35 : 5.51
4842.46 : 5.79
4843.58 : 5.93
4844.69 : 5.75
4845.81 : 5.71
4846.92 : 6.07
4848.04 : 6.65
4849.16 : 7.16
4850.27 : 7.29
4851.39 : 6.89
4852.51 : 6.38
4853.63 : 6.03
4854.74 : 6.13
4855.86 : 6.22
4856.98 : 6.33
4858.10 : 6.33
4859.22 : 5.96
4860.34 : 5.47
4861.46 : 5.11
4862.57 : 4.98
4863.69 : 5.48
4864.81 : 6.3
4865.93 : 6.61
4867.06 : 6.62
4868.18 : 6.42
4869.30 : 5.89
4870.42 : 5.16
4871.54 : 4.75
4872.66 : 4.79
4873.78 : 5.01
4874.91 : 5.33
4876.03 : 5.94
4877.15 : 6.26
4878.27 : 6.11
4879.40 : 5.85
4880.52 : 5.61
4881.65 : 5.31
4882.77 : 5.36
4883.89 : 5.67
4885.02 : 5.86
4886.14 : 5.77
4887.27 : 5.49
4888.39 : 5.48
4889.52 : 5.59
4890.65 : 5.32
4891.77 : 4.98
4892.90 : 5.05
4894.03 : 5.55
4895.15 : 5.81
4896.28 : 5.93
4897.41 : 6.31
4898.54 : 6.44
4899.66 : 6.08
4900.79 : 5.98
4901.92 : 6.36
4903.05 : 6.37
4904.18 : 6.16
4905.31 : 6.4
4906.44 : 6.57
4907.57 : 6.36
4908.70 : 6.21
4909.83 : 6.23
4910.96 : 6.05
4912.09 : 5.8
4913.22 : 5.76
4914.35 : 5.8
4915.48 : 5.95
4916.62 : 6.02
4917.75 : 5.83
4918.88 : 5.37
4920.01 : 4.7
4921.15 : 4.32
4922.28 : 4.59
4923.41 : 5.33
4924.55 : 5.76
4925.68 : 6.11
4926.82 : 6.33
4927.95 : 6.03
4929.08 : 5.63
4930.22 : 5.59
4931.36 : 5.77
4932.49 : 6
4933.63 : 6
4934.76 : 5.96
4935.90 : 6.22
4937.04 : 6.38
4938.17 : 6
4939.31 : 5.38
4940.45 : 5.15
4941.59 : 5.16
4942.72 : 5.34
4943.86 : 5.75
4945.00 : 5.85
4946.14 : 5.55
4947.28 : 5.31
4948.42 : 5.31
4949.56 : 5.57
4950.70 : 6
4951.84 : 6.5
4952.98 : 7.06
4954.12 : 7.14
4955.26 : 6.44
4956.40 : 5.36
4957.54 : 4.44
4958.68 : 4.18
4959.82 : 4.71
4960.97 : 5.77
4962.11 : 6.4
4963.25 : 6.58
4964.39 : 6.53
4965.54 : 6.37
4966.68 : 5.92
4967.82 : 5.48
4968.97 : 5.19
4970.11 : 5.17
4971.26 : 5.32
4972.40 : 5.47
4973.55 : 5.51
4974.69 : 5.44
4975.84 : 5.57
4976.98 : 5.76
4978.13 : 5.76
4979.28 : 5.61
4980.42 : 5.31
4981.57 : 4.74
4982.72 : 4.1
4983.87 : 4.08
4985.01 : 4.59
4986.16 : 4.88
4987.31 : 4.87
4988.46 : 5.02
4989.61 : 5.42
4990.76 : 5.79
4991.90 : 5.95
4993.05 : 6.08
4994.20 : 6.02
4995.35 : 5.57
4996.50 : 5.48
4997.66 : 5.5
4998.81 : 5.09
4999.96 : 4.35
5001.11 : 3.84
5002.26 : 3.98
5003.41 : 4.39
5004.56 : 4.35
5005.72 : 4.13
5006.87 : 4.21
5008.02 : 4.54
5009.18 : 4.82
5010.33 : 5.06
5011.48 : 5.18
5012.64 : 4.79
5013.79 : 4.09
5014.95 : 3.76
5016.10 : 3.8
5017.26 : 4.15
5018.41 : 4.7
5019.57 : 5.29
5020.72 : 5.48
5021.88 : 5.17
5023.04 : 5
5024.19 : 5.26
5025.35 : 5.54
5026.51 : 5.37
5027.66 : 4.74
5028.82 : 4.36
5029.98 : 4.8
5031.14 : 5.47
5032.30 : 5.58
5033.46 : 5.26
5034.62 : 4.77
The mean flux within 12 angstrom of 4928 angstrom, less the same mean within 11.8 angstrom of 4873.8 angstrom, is 0.00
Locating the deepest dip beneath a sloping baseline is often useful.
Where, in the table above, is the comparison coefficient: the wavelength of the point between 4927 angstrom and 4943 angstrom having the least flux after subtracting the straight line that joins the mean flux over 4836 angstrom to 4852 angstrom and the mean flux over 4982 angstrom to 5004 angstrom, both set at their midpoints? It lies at 4940.45 angstrom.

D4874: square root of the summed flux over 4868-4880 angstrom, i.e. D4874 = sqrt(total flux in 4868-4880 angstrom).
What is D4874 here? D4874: 7.8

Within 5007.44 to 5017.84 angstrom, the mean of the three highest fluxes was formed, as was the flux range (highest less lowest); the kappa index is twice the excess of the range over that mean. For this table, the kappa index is -7.2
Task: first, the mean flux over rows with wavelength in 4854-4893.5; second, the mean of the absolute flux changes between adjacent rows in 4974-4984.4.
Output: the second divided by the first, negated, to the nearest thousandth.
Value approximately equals -0.044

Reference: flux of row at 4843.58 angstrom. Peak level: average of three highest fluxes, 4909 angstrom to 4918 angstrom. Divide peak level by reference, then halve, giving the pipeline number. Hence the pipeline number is 0.51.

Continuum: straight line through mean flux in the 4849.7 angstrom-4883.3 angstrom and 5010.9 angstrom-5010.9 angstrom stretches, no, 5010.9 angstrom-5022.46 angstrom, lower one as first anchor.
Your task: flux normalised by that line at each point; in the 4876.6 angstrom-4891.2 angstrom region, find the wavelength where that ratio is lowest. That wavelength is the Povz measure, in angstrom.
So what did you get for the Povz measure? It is 4881.65 angstrom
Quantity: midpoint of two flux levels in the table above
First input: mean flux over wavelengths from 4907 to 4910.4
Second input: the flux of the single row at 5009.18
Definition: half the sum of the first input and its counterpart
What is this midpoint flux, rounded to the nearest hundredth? 5.54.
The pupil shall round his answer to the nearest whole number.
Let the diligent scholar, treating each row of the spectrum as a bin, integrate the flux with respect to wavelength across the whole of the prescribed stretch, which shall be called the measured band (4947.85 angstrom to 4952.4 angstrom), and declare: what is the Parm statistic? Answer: 27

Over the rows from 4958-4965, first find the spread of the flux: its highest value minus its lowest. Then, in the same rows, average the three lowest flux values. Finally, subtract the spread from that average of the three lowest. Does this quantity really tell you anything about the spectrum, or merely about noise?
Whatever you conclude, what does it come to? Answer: 2.5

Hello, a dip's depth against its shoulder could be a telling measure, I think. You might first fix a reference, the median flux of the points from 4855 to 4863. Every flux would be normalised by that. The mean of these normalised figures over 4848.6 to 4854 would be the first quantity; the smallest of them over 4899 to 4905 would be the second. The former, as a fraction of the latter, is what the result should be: 1.13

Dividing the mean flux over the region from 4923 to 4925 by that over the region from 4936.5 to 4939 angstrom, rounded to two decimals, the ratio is 0.90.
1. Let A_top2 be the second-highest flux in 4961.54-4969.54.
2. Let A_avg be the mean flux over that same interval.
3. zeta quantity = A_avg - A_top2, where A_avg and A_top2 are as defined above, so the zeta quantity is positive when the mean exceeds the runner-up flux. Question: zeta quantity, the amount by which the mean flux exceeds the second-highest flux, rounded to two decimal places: -0.46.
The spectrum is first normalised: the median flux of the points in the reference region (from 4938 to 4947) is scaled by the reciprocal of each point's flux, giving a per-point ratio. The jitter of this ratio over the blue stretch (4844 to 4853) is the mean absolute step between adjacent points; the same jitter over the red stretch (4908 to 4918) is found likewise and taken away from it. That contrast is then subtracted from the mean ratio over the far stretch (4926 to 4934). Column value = 0.90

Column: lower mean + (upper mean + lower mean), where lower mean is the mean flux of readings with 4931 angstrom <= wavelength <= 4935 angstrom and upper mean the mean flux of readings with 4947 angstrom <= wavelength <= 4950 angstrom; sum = 17.3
